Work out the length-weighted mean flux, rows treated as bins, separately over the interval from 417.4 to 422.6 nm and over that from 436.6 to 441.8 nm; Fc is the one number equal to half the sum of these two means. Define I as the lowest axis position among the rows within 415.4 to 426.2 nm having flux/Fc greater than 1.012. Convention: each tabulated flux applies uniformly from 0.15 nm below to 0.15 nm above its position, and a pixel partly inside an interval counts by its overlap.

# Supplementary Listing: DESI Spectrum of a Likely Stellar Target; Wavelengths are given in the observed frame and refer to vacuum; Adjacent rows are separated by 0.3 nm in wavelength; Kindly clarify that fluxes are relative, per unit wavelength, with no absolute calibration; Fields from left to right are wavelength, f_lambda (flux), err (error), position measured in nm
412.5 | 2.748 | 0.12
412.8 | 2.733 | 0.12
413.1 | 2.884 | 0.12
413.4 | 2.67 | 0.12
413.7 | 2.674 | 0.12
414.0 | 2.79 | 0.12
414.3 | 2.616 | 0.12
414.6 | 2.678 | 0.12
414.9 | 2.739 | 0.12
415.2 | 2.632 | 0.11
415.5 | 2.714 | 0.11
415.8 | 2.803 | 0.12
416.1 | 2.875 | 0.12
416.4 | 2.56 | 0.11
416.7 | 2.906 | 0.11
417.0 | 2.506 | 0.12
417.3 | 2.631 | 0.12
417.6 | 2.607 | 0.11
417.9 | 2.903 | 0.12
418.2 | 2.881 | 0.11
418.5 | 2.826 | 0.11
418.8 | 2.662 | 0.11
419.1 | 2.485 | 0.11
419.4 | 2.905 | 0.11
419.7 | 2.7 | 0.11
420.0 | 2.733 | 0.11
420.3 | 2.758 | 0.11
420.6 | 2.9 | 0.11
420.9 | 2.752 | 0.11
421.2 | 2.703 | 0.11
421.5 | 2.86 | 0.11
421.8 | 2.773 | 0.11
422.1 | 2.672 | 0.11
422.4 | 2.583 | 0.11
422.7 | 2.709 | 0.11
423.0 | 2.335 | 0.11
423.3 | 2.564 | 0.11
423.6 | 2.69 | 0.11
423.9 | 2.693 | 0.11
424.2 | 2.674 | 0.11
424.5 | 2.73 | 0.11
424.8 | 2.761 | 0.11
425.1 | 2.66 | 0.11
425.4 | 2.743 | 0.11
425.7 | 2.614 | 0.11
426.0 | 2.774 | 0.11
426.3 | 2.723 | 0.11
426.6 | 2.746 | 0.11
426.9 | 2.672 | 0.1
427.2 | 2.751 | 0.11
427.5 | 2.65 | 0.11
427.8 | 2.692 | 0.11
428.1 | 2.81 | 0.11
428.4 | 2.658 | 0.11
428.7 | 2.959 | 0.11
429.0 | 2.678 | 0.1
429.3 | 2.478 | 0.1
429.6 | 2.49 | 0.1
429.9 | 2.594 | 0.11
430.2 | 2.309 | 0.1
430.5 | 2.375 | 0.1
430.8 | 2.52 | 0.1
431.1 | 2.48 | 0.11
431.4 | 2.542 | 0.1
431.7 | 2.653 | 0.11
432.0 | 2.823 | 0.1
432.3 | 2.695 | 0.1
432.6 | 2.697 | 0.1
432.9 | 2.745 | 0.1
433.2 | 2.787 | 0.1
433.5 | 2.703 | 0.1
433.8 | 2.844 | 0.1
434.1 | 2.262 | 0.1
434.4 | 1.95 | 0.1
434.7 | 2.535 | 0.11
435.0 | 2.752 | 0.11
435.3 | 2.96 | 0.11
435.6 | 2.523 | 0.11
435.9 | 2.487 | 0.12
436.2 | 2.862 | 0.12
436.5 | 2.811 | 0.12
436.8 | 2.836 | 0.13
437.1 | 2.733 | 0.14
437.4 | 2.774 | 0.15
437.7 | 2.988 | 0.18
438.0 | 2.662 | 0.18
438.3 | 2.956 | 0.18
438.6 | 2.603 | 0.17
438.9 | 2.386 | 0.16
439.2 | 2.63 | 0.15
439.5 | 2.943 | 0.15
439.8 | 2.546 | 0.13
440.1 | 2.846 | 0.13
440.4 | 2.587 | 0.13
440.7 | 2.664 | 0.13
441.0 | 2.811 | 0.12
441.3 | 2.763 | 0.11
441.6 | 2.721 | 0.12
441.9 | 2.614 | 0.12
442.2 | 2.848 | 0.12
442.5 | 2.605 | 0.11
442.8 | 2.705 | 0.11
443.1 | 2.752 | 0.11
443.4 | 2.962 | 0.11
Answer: 415.8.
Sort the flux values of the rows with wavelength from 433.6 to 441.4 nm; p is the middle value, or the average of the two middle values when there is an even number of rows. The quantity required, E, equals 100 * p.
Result 274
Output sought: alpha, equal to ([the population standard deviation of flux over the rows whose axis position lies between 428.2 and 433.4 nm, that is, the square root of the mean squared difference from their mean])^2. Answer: 0.026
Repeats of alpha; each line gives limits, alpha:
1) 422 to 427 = 0.010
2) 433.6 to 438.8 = 0.069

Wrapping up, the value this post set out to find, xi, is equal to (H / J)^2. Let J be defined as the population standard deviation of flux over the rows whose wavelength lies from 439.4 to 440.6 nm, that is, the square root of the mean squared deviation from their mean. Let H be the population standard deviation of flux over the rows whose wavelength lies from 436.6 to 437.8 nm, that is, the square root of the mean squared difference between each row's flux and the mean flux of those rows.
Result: 0.3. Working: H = 0.10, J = 0.168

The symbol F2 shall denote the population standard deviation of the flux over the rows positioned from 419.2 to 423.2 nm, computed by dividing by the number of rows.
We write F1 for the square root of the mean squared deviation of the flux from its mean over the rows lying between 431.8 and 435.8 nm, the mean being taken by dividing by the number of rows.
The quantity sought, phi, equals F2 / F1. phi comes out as 0.55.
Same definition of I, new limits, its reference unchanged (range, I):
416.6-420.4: 416.7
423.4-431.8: 426.0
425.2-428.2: 426.0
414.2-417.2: 415.8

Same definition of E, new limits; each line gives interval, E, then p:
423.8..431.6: 267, 2.67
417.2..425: 271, 2.71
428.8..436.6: 262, 2.62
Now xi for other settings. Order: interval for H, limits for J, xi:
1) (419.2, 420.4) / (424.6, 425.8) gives 1.7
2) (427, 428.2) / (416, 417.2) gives 0.1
